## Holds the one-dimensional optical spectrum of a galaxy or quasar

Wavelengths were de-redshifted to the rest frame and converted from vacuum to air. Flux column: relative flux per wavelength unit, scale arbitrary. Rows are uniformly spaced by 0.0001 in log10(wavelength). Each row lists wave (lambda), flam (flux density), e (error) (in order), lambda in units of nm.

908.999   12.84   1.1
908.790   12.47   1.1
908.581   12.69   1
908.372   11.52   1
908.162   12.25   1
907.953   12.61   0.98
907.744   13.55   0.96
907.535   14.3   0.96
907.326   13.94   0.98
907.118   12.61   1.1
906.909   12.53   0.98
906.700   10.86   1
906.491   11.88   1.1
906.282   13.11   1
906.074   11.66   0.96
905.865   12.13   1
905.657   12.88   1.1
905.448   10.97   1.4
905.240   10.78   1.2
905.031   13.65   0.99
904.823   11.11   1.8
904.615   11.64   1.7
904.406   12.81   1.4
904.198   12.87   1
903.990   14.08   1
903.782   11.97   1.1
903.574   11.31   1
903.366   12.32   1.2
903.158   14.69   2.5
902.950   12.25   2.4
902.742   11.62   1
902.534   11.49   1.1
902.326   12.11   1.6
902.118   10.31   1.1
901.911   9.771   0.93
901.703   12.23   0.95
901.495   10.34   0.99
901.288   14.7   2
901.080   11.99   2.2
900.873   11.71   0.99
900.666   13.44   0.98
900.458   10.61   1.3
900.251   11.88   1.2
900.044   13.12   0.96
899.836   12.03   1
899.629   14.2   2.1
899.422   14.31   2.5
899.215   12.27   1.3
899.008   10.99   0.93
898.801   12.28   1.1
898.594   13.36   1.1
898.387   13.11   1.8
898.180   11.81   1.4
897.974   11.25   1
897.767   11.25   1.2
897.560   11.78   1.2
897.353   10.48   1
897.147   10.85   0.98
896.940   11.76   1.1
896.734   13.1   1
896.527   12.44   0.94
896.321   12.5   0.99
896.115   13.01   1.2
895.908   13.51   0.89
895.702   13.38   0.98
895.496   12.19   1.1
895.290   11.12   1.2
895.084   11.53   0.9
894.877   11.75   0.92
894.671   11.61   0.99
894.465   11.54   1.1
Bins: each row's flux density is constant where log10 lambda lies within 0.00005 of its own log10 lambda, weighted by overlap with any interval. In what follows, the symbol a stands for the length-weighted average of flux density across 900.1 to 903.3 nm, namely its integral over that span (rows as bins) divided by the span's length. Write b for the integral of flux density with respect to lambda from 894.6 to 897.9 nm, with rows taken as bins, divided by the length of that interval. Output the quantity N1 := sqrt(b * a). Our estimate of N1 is 12.0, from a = 12.0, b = 12.0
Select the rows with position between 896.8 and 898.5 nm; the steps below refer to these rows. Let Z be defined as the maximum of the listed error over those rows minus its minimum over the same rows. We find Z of 0.82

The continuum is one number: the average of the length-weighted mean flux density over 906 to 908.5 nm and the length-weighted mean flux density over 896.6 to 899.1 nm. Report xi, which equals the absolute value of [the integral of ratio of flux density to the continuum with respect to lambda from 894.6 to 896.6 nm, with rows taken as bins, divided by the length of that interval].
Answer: 1.01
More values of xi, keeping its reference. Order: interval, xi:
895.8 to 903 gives 0.99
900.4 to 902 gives 0.97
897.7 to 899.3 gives 0.99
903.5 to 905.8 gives 1.00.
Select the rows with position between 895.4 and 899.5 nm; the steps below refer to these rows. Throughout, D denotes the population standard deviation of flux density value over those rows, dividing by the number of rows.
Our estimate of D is 0.99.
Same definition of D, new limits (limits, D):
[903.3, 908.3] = 1.01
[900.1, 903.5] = 1.37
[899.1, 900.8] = 1.18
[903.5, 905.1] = 1.02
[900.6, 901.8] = 1.37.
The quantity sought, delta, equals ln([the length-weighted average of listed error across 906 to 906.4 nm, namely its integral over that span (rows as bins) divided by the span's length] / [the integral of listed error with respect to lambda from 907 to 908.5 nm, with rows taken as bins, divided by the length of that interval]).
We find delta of -0.01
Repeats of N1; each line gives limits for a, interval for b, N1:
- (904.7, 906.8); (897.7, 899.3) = 12.0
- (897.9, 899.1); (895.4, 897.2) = 12.4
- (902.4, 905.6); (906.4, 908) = 12.5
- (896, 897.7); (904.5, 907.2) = 12.0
